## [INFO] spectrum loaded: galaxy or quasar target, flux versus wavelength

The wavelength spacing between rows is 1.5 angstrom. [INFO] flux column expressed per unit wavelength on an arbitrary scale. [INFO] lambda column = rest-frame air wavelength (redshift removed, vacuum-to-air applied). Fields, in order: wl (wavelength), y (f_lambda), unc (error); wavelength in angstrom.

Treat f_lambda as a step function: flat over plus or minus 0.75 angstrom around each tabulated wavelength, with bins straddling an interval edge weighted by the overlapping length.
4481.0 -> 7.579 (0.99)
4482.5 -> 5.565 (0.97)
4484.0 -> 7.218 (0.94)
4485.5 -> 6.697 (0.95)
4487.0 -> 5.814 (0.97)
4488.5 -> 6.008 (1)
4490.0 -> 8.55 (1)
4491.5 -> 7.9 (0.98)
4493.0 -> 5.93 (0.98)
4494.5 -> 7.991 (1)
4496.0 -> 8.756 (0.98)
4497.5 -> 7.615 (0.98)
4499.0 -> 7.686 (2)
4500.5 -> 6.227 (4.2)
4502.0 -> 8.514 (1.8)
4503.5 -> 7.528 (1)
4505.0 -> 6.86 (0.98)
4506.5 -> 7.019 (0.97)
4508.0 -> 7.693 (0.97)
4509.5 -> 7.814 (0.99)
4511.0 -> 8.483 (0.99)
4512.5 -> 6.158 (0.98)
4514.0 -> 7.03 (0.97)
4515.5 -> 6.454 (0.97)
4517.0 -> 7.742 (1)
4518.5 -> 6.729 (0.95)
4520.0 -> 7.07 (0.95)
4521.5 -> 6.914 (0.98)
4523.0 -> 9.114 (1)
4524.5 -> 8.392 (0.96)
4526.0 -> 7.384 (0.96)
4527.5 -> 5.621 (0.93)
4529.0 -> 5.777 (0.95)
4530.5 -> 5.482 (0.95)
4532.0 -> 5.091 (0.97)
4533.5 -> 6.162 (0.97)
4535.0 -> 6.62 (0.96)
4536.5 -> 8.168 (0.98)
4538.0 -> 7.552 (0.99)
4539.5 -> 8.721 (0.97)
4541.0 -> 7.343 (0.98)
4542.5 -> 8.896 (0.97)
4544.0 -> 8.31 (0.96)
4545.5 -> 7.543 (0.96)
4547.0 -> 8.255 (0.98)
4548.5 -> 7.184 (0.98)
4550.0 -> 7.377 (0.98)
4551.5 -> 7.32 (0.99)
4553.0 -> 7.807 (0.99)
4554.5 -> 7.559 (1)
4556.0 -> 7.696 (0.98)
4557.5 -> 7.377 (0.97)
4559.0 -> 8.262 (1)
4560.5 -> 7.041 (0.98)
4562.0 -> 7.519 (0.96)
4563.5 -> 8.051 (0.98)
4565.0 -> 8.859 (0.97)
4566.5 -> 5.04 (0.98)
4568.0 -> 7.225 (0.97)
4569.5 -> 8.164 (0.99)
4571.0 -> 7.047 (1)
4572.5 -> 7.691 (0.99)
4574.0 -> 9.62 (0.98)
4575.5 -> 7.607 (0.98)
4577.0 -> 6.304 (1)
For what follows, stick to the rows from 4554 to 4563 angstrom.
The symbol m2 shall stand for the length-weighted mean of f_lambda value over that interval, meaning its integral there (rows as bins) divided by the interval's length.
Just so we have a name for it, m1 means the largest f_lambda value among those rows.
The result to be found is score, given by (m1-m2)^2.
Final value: 0.5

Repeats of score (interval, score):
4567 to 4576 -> 3.2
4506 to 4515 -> 1.3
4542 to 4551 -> 1.0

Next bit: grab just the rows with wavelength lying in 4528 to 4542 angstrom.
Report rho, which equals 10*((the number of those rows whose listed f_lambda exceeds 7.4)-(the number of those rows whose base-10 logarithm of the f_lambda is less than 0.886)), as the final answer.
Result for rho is -40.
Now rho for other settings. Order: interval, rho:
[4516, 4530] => -30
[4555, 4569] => 0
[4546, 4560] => 0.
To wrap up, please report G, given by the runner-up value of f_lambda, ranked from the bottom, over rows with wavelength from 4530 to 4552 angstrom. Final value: 5.482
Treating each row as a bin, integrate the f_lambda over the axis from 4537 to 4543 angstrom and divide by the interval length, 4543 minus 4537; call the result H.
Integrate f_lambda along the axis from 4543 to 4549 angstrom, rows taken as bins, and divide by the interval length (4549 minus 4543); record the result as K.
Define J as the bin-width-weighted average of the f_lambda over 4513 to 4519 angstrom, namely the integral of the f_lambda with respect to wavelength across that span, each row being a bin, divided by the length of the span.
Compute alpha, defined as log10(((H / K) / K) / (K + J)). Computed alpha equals -2.06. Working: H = 8.1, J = 7.0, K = 7.9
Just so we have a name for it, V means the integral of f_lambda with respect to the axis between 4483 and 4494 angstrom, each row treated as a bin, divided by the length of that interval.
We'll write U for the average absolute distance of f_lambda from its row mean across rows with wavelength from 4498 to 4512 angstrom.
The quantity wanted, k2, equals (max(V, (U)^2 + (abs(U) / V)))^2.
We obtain 47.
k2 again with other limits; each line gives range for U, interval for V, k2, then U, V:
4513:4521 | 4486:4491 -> 47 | 0.3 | 6.8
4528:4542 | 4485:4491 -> 46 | 1.0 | 6.8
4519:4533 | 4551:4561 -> 58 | 1.1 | 7.6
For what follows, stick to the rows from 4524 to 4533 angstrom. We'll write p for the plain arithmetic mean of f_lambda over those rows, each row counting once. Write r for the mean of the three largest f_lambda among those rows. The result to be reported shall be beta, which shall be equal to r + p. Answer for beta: 13.5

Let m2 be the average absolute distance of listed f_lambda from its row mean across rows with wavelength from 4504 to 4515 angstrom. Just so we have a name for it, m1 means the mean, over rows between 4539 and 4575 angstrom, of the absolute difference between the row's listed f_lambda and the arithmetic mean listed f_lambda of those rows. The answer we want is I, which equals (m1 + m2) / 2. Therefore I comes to 0.61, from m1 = 0.62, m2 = 0.60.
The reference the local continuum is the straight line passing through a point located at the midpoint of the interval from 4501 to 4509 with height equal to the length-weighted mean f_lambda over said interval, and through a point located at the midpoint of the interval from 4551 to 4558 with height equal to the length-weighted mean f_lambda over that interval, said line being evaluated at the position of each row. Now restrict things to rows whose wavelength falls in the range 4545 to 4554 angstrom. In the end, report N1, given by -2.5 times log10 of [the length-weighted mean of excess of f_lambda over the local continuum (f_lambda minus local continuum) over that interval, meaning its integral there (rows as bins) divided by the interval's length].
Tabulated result 4.1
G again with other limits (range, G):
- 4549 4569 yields 7.041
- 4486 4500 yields 5.93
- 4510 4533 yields 5.482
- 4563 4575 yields 7.047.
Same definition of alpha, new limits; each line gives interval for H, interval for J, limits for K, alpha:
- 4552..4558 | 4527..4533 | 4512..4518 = -1.89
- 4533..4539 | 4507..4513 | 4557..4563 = -2.08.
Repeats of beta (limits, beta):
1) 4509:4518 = 15.3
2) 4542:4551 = 16.4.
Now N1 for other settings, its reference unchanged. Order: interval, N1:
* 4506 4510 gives 4.0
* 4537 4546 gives 0.7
